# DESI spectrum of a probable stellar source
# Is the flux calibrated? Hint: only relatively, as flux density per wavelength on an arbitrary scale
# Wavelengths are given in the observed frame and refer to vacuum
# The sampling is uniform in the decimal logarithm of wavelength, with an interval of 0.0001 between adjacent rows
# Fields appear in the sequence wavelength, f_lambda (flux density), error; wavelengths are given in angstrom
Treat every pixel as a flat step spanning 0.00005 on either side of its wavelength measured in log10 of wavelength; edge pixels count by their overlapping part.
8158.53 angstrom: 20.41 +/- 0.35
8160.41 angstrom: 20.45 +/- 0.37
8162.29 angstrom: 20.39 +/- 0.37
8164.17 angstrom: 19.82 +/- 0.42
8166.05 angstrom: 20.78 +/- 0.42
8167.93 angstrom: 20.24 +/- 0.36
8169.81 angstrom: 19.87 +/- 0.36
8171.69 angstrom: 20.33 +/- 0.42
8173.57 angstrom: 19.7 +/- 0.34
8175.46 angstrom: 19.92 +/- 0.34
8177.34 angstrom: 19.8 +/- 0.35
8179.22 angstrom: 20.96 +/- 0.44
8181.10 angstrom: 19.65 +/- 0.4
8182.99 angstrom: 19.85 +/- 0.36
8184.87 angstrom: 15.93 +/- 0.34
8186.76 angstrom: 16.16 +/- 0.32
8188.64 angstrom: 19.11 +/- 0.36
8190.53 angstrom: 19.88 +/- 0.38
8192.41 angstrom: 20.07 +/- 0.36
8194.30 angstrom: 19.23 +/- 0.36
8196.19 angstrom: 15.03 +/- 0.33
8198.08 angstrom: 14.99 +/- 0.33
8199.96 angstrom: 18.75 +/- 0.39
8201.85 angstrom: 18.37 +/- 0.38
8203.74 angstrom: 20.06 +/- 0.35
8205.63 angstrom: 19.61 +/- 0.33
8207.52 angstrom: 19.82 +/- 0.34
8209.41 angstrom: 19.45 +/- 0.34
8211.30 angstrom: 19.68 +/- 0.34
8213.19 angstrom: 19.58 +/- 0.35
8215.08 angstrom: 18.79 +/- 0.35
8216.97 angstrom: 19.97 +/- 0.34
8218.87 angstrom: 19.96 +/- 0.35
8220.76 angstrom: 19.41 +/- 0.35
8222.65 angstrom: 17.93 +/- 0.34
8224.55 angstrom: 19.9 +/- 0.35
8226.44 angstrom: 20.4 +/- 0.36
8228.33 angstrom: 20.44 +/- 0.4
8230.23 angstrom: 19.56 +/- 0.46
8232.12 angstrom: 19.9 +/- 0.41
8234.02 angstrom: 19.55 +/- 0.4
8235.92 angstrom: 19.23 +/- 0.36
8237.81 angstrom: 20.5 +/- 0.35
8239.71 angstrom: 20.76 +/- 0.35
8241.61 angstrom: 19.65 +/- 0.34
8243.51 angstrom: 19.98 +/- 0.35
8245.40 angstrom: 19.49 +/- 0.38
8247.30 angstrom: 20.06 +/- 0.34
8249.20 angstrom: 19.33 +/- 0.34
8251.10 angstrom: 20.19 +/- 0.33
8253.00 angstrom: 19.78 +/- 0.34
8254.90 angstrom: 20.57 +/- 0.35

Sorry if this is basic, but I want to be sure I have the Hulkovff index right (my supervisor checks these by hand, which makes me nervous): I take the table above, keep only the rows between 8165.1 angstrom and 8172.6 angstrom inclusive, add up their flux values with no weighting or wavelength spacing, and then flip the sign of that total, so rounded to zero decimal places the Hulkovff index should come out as -81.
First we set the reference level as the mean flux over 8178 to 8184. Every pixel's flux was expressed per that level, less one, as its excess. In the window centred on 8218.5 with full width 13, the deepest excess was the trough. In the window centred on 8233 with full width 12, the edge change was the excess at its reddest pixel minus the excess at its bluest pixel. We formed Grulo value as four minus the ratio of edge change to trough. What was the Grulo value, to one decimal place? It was 4.0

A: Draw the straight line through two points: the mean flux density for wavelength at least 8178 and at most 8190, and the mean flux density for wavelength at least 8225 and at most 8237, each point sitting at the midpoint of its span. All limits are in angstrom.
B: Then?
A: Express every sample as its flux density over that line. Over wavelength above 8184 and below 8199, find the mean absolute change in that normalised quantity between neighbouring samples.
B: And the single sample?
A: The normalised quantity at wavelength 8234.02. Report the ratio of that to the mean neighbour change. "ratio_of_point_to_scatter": 14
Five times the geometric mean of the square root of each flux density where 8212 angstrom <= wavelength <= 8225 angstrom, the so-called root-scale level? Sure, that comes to 22.0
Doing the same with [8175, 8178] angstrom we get 22.3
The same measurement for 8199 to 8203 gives 21.5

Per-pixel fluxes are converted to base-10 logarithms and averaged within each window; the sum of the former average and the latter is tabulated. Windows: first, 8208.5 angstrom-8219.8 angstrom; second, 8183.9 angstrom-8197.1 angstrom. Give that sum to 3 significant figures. 2.54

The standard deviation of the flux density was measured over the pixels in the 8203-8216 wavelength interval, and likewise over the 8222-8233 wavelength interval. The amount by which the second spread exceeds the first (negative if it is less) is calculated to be 0.5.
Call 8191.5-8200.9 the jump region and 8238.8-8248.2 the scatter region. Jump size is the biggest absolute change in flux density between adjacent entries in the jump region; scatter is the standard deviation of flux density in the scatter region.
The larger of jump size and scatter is 4.2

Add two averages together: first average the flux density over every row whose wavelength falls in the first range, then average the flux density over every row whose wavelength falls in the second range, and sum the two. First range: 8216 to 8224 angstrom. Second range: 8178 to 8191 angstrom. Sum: 38.1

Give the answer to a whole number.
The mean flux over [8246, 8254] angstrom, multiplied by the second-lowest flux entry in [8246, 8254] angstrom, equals 392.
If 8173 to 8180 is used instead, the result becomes 398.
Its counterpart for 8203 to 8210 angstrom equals 387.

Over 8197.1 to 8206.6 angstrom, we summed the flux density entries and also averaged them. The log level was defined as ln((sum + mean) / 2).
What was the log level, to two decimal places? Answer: 4.01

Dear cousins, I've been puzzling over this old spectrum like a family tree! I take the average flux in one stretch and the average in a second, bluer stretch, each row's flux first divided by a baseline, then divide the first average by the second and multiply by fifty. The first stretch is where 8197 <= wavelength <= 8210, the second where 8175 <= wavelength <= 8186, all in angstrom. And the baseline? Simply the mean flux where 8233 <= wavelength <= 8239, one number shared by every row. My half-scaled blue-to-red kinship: 48.4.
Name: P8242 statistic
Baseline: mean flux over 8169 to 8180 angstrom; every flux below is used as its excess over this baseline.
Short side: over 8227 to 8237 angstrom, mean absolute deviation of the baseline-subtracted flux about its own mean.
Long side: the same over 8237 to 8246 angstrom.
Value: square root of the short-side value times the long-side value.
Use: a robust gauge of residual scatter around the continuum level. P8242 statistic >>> 0.39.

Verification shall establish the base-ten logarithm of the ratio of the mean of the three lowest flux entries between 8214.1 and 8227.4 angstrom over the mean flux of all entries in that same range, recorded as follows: -0.018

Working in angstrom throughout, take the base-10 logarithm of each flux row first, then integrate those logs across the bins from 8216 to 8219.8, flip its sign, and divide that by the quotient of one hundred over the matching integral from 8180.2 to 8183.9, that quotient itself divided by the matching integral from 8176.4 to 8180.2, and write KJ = -1.18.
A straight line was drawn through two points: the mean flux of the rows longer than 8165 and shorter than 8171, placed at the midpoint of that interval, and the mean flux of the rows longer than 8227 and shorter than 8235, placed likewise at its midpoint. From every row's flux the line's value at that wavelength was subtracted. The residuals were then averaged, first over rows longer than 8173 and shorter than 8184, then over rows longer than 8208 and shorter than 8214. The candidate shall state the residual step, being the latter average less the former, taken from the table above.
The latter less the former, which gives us -0.2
